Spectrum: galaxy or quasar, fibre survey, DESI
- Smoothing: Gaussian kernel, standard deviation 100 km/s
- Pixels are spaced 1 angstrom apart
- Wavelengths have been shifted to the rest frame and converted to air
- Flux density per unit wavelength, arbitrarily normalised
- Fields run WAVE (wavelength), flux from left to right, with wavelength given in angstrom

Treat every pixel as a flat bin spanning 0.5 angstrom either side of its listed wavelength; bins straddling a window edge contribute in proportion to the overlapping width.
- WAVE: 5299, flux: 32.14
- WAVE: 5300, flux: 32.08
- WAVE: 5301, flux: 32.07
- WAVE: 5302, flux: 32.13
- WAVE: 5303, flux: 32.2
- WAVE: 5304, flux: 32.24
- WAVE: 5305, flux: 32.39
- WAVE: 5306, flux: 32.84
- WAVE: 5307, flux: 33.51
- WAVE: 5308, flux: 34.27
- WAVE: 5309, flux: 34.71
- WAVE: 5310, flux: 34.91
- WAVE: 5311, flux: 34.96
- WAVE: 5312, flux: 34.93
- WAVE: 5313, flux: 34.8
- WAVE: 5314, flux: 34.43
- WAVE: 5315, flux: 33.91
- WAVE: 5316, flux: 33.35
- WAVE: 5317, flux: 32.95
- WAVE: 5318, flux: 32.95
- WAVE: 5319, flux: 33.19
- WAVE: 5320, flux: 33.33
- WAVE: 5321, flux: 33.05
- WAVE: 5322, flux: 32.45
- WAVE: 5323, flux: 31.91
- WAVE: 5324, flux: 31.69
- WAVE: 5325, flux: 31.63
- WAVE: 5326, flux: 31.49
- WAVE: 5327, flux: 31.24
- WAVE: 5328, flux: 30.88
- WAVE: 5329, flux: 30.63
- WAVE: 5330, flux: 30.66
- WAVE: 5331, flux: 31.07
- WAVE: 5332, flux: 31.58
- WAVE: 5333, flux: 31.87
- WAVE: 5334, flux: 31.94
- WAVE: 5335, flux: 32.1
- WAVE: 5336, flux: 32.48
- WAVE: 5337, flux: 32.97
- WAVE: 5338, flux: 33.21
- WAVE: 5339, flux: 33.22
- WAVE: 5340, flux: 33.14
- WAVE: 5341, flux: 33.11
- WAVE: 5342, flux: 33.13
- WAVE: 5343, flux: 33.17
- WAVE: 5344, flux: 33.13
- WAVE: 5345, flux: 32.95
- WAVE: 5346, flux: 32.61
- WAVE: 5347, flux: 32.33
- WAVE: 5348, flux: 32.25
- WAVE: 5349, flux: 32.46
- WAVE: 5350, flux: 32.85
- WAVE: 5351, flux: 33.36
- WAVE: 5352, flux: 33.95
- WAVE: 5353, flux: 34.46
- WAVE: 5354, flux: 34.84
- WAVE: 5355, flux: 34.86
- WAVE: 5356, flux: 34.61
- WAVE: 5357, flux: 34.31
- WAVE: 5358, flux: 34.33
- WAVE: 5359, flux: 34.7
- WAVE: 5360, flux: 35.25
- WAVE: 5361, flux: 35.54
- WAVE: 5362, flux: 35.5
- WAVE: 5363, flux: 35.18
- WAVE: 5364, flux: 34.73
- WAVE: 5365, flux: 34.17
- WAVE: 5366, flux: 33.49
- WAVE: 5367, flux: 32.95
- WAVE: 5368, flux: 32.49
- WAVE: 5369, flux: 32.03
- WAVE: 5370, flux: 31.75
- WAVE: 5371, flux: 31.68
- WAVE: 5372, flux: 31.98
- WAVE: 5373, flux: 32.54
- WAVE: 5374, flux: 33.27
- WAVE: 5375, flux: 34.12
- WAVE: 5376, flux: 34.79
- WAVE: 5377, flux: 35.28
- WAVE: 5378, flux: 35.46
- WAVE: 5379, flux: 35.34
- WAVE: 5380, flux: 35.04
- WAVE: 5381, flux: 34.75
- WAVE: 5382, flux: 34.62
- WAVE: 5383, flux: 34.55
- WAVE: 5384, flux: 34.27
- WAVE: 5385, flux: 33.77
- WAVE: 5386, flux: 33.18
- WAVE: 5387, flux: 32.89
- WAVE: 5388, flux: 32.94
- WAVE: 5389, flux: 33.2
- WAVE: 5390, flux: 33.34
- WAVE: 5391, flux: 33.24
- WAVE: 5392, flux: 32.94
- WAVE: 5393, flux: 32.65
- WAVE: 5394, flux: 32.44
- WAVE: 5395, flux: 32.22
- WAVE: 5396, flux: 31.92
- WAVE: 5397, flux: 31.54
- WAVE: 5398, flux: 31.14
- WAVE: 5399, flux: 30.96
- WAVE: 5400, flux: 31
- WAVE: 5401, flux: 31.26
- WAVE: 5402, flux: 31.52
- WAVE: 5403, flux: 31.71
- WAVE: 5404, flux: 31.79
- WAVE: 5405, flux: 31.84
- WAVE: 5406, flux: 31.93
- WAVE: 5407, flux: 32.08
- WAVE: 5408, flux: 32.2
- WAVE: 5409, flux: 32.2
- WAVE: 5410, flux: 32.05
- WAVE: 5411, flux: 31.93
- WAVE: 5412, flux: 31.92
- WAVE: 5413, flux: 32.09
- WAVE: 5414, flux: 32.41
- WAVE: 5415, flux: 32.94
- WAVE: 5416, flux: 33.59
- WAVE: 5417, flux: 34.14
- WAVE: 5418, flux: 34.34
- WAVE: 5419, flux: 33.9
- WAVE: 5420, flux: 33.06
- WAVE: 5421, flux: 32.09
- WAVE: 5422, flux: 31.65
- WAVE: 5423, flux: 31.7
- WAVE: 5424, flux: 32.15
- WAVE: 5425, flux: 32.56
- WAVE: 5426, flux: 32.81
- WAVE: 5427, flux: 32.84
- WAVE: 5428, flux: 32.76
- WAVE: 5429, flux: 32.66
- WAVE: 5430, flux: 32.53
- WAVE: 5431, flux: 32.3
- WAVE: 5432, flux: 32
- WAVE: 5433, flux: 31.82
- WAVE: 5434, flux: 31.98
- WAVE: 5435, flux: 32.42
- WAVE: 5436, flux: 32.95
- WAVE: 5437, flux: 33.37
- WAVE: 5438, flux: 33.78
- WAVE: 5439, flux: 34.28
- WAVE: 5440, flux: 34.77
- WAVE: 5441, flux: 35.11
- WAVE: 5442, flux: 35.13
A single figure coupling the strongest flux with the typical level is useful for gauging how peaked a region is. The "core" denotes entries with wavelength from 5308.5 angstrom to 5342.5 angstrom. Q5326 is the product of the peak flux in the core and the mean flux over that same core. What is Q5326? 1145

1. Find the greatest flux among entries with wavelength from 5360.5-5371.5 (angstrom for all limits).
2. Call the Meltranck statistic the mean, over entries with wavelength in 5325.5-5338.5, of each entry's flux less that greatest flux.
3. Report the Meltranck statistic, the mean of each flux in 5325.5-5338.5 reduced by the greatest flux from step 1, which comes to -3.84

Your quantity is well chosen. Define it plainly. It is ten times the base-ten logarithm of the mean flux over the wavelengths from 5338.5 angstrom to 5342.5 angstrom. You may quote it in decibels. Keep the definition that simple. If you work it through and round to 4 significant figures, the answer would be 15.20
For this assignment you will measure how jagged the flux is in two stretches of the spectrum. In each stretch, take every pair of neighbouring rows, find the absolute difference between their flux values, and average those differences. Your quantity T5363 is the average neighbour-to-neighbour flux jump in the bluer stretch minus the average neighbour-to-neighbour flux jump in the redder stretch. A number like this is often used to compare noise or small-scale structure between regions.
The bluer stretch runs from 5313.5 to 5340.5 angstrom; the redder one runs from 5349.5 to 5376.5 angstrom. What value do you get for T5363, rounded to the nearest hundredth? -0.14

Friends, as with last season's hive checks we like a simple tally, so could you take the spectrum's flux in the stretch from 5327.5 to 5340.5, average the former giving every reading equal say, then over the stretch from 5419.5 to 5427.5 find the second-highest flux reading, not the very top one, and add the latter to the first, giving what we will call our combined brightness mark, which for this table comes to 64.8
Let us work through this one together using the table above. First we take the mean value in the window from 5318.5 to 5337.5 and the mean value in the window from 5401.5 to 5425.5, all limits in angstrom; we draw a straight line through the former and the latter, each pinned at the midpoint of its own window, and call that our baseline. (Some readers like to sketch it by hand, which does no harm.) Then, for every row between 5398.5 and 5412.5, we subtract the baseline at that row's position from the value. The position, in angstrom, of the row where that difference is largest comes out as 5408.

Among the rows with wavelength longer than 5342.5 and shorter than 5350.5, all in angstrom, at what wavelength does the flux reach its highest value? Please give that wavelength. 5343 angstrom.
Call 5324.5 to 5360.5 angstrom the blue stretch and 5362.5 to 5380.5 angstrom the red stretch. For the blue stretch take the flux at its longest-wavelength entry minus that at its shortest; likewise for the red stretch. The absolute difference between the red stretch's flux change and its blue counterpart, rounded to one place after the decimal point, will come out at 3.8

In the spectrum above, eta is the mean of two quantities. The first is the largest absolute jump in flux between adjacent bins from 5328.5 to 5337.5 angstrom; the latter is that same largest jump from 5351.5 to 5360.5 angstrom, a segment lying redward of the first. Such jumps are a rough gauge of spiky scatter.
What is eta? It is 0.53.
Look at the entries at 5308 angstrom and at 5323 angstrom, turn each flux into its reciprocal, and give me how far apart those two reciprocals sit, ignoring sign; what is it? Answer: 0.0022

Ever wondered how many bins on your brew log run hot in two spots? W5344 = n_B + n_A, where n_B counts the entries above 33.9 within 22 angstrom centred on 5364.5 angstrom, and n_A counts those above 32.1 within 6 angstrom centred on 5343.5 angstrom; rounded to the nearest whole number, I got 19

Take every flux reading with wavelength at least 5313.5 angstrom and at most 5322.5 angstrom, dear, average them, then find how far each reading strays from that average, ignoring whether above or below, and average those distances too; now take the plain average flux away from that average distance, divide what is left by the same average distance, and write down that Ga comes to -80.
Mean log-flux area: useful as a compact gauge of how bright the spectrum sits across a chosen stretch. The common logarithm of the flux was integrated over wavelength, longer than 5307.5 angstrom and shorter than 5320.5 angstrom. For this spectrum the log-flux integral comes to 20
